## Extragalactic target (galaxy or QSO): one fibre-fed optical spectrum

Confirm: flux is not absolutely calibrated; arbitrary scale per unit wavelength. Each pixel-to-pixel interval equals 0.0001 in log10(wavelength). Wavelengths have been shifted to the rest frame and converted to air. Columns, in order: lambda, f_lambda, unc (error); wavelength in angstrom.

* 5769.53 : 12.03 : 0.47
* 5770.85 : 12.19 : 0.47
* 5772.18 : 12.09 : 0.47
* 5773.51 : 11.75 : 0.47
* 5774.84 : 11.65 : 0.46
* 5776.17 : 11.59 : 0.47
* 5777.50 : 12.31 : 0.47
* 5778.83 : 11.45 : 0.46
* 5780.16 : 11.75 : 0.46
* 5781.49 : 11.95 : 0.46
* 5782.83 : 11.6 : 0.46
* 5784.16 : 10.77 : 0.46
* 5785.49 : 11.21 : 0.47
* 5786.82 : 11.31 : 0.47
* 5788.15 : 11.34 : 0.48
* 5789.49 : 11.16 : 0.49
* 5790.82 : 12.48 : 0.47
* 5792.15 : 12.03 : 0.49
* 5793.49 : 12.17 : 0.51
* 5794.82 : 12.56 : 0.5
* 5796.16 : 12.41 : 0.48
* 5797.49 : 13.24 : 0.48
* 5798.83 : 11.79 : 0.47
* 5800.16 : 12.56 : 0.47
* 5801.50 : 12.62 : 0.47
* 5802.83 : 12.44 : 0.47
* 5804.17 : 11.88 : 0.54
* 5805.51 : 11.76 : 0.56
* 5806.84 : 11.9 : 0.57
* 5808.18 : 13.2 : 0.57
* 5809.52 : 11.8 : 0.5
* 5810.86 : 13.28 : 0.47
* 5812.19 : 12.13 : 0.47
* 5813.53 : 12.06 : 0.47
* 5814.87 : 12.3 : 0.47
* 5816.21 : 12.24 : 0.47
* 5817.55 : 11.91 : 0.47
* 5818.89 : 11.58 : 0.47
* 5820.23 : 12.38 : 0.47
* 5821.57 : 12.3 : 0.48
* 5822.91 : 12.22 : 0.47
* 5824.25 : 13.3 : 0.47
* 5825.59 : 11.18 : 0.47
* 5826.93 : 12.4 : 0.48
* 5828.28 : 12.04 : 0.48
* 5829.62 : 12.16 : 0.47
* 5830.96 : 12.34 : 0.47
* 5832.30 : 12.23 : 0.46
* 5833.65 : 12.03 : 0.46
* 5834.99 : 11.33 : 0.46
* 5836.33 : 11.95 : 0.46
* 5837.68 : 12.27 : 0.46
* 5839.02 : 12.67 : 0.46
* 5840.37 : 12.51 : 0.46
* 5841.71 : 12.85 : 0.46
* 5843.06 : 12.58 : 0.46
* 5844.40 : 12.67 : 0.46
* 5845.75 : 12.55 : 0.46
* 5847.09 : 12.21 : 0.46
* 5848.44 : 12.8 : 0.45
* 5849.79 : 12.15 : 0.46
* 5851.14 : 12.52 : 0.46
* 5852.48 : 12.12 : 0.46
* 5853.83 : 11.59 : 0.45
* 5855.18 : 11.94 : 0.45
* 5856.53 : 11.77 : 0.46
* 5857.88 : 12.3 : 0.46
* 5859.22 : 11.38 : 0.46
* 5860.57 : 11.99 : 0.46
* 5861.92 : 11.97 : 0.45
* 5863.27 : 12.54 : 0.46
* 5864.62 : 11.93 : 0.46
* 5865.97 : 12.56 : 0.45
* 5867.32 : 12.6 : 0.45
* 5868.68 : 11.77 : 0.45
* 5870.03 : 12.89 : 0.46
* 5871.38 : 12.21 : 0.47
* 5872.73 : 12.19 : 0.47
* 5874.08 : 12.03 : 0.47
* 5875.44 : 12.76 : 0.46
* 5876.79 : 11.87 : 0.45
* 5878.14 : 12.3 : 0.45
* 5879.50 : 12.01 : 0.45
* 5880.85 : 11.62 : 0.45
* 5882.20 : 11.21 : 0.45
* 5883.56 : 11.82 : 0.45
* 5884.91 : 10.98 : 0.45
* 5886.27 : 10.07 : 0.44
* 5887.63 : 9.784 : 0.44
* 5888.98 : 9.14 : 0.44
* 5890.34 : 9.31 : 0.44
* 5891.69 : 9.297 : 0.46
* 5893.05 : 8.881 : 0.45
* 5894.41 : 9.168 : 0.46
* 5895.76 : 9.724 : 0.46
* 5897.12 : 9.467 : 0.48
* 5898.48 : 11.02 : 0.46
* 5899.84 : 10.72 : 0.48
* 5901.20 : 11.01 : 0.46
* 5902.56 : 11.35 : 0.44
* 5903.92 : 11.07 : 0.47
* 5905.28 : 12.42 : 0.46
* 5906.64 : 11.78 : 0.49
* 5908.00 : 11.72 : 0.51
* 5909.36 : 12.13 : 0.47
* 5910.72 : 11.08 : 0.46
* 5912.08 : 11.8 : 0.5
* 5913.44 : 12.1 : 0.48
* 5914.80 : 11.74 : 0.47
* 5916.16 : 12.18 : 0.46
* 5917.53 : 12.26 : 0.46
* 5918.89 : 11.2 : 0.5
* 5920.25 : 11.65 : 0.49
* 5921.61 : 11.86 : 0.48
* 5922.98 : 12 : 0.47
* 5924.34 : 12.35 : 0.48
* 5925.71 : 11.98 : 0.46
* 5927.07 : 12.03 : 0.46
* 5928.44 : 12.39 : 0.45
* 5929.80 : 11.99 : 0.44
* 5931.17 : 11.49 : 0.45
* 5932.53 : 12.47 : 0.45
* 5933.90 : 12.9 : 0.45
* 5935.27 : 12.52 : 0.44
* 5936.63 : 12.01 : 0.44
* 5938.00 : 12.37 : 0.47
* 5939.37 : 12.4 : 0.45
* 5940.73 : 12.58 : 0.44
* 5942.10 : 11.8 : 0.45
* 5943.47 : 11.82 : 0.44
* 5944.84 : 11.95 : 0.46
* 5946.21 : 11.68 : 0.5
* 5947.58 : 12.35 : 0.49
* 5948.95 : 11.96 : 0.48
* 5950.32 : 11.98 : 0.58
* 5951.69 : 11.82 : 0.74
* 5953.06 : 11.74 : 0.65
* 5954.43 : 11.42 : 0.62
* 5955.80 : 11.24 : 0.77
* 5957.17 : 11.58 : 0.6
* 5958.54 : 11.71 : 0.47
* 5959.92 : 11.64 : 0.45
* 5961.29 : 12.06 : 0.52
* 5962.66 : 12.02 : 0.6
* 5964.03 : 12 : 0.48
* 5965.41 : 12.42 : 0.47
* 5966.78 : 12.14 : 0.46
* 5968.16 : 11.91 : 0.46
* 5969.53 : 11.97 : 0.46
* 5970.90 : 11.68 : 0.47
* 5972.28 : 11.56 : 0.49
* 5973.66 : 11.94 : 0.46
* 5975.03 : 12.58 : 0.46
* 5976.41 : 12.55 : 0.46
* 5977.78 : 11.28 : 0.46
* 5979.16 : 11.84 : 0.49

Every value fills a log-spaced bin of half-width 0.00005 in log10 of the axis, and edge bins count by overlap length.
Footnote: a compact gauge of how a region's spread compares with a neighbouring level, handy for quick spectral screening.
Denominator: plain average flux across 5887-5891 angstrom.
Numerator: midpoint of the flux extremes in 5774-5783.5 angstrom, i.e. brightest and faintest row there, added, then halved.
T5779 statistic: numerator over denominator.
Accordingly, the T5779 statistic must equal 1.26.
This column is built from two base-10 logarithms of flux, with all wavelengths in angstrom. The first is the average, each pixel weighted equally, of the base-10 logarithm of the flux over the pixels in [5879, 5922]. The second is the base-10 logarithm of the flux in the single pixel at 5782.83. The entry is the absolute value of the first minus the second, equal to 0.026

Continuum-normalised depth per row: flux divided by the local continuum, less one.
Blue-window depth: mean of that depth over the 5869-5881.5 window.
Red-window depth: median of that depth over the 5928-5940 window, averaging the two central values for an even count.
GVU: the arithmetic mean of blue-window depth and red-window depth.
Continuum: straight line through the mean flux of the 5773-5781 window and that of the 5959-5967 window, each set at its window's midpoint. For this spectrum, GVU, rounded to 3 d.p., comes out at 0.029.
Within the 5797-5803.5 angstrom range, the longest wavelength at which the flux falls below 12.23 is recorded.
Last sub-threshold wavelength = 5798.83 angstrom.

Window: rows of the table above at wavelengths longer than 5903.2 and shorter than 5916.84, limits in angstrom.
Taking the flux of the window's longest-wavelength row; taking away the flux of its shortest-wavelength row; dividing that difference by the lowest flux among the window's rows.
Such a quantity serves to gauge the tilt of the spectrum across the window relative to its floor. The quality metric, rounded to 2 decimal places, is 0.10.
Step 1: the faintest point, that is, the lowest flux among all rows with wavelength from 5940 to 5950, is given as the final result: 11.68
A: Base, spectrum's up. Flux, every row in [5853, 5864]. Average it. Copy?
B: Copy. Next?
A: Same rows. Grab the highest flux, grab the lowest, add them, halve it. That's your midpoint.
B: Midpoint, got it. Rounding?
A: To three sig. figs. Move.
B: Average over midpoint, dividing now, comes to 0.998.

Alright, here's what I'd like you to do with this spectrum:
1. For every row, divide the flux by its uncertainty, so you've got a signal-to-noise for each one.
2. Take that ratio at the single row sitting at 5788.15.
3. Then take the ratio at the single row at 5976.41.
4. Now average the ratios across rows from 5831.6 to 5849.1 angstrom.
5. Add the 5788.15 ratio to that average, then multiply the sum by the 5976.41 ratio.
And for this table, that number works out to 1379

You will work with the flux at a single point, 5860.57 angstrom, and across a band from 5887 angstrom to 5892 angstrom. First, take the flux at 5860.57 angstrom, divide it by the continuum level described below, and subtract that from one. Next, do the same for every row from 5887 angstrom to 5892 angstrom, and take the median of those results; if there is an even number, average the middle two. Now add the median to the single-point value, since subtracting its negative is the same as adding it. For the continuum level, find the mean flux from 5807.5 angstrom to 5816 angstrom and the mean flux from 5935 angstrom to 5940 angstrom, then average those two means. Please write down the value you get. 0.28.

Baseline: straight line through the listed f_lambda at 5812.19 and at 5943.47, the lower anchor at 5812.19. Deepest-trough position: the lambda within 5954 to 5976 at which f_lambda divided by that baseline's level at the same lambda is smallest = 5955.80 angstrom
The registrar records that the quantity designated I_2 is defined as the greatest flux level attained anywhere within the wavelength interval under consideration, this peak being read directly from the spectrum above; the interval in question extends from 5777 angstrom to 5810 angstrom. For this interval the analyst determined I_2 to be 13.24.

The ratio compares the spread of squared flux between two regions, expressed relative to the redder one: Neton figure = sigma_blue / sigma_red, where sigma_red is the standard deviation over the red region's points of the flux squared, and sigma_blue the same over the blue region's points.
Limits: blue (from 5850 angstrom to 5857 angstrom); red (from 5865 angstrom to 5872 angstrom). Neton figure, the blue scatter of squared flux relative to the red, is 0.81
